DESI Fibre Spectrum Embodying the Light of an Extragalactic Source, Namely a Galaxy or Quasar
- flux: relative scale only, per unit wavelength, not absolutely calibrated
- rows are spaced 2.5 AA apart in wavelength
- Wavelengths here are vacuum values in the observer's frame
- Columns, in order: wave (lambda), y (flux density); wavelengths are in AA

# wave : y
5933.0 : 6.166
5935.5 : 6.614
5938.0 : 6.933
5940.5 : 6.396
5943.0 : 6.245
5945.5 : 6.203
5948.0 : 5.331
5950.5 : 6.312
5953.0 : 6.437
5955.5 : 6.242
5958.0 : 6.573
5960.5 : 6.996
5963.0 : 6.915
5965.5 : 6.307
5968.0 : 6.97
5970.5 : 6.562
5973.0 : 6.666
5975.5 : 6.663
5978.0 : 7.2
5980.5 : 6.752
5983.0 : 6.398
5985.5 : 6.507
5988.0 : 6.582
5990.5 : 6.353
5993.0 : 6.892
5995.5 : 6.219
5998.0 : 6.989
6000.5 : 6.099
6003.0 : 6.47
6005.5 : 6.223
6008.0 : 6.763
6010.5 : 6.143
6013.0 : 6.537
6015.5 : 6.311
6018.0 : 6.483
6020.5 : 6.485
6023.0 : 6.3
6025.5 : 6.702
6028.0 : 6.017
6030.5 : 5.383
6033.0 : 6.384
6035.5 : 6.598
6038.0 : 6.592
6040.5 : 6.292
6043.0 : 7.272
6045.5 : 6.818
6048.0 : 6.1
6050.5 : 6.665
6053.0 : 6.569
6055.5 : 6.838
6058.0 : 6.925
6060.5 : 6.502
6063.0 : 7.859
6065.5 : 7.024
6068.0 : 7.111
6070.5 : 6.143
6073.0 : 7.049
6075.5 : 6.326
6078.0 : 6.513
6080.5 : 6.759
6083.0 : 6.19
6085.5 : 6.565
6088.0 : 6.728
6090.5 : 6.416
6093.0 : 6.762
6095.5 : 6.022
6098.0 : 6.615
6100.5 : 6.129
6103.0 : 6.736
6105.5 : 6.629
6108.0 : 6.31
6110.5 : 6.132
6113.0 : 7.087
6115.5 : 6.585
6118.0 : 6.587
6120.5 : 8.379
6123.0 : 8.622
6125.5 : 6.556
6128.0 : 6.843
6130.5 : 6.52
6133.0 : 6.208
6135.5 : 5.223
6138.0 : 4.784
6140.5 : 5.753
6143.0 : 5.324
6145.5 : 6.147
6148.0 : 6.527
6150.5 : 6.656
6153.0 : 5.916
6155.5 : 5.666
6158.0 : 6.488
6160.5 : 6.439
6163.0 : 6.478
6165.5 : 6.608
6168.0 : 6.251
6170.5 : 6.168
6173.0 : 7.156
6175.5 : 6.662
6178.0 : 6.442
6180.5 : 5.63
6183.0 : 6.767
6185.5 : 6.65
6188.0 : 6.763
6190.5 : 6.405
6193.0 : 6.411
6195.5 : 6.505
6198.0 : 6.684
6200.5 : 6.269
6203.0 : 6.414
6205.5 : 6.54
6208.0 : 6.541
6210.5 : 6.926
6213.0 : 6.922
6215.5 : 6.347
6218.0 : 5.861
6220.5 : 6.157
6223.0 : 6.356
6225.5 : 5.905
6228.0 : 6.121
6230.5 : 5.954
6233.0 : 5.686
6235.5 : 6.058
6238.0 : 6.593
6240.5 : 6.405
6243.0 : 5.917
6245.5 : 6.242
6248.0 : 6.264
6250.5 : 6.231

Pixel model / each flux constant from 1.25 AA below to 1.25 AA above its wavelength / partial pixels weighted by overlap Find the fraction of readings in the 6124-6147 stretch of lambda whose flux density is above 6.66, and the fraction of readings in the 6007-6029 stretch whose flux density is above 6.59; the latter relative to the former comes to 2.0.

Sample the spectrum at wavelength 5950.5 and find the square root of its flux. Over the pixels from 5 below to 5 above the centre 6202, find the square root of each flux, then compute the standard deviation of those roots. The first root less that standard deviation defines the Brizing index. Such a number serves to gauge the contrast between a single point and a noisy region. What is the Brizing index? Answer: 2.48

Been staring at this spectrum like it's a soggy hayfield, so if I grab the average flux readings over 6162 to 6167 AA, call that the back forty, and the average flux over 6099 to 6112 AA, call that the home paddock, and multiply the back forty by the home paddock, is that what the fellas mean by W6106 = 41.8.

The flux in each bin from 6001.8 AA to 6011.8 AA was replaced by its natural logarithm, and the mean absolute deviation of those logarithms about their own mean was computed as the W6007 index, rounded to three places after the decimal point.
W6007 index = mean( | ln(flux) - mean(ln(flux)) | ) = 0.034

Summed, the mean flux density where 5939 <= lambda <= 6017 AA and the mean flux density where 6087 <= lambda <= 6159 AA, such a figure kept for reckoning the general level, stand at 12.9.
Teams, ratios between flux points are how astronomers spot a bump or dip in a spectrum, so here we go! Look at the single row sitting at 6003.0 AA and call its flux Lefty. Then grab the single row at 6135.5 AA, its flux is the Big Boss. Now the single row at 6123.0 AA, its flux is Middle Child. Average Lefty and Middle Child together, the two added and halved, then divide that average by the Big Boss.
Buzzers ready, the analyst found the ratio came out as 1.44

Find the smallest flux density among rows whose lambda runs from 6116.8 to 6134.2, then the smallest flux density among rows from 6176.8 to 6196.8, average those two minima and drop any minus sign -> 5.92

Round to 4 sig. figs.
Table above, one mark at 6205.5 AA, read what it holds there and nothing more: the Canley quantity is 6.540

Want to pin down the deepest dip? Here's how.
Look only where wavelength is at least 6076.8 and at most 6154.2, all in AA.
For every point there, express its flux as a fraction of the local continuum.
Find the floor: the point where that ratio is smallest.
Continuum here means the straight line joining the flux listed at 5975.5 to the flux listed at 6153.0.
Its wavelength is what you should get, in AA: 6138.0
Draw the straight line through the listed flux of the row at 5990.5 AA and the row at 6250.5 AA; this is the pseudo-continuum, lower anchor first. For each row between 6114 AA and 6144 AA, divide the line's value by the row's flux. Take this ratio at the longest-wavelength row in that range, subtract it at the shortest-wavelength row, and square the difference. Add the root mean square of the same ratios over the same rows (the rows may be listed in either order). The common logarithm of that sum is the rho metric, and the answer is 0.028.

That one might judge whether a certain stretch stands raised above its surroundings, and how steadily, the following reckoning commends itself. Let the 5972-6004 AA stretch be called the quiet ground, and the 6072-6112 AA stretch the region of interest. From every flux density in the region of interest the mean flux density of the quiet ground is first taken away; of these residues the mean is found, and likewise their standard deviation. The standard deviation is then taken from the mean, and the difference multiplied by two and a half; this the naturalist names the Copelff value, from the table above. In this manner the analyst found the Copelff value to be -1.0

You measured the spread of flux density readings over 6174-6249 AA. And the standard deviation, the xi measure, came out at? 0.34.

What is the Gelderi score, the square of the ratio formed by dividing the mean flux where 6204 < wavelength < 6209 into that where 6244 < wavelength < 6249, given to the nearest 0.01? 0.91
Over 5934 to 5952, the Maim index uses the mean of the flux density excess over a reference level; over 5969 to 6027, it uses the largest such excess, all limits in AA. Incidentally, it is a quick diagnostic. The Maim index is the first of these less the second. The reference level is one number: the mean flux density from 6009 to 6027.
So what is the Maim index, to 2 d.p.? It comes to -0.91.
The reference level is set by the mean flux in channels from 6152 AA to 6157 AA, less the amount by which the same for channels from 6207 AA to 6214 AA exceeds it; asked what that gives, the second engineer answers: 4.8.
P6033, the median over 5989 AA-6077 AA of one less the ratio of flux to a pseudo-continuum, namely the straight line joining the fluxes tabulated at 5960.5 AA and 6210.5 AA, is 0.067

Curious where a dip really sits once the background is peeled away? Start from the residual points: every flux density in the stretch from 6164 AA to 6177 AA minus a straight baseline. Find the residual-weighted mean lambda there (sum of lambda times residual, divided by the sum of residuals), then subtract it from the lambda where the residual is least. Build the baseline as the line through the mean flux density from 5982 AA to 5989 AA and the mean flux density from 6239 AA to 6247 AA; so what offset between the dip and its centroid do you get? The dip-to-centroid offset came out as -1.8 AA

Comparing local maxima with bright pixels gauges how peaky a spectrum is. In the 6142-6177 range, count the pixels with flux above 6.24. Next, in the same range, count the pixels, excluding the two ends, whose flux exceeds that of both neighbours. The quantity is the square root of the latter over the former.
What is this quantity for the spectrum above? 0.67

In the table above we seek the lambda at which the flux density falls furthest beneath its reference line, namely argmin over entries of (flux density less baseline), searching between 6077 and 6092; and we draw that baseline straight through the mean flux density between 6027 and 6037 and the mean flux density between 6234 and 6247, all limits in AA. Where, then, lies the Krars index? 6083.0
